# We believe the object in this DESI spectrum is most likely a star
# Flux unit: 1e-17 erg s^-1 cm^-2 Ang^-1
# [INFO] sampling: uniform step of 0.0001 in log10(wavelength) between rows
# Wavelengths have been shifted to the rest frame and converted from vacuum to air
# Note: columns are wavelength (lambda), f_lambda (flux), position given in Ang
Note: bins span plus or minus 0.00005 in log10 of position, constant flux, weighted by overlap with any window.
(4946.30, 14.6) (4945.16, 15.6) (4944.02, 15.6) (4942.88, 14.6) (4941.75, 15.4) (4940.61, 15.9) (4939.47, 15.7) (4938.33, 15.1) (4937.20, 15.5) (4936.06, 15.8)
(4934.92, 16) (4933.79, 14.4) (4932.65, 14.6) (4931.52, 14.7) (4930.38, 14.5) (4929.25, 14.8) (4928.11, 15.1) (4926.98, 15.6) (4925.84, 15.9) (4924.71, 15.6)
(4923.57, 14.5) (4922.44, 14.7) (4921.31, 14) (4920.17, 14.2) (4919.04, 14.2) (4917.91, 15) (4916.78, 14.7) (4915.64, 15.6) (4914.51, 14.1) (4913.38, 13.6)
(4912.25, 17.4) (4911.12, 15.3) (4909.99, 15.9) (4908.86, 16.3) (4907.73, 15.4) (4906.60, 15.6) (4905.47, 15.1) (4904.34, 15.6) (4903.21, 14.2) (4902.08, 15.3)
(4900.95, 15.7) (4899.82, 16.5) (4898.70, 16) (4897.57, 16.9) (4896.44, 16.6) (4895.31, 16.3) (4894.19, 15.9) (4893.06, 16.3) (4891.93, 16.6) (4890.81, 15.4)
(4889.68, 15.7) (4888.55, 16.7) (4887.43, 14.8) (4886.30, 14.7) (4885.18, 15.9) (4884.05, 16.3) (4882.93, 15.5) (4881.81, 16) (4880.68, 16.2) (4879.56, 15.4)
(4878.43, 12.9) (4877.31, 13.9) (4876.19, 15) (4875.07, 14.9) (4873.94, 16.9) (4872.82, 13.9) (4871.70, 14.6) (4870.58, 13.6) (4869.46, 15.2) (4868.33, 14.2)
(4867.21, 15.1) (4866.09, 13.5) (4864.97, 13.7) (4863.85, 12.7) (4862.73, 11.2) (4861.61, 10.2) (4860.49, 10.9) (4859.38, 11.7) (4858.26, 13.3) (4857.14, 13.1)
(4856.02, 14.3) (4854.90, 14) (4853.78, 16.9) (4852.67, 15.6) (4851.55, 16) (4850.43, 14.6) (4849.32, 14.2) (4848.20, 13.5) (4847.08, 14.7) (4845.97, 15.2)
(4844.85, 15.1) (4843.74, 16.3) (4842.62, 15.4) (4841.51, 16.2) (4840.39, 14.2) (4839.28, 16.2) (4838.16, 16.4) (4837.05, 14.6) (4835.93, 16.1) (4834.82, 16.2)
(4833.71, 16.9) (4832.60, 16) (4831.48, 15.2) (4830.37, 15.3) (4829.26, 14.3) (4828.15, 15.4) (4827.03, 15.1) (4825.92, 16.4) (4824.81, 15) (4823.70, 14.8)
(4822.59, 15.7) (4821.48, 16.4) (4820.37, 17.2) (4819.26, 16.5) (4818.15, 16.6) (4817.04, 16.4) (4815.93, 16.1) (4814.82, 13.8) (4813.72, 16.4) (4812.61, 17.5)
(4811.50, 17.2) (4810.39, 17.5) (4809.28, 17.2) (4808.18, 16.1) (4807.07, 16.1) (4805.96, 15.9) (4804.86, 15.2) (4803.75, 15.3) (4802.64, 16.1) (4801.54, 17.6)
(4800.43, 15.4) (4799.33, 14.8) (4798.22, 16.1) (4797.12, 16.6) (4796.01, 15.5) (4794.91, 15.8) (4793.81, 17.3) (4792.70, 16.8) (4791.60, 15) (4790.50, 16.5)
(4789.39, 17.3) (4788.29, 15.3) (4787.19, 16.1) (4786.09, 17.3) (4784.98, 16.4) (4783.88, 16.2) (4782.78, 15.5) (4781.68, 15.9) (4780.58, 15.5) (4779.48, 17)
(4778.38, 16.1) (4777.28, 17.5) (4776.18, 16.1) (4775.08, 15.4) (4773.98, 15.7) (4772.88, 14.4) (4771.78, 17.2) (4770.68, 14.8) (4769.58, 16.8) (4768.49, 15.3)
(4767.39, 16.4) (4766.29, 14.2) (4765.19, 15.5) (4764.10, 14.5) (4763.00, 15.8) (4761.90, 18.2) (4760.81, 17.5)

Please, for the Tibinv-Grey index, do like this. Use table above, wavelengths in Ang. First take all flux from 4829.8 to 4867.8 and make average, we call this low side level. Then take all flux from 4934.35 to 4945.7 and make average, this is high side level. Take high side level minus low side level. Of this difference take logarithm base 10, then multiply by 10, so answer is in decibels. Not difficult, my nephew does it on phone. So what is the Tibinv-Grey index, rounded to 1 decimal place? -0.1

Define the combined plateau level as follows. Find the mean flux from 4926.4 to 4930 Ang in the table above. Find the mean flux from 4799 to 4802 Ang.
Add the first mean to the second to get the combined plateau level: 31.10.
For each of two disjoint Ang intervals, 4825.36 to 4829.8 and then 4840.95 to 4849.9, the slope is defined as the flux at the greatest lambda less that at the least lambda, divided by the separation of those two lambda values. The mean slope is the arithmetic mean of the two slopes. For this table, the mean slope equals -0.4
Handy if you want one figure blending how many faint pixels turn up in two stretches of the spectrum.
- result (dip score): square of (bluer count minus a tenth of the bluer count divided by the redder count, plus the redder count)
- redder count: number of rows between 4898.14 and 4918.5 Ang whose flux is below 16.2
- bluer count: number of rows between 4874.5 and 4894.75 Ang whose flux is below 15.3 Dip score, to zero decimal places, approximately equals 439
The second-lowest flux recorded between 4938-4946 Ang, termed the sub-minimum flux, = 15.1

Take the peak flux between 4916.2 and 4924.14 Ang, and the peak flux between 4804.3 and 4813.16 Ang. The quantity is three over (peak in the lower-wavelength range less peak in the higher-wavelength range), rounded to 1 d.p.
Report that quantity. 1.2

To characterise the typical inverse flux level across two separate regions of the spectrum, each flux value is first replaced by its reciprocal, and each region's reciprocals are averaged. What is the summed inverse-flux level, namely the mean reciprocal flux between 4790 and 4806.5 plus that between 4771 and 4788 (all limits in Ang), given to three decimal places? 0.125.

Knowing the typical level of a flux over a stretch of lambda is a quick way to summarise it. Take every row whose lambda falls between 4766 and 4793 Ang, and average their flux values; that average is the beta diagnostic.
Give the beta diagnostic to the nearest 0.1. 16.0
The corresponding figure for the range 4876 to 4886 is 15.2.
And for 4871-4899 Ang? 15.6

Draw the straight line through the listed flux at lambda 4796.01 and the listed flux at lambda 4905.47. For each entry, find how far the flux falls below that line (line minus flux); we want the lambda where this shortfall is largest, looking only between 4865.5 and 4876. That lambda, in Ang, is 4866.09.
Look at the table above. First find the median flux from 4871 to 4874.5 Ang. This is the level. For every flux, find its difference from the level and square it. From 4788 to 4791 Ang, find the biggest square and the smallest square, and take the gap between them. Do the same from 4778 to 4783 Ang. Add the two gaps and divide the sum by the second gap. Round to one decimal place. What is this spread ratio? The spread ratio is 2.4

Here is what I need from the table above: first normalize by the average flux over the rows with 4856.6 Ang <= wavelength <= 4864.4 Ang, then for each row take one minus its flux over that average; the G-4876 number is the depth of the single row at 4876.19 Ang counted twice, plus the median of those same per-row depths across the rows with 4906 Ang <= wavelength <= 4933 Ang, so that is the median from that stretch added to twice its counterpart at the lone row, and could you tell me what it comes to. -0.78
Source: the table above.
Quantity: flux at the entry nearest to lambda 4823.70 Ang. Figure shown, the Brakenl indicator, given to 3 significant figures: 14.8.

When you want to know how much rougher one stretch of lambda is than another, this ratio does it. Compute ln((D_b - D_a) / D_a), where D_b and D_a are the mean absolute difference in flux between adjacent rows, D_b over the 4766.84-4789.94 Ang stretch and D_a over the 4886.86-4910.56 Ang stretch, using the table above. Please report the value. -0.3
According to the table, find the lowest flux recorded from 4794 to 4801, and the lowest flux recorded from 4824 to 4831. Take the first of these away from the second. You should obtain -0.5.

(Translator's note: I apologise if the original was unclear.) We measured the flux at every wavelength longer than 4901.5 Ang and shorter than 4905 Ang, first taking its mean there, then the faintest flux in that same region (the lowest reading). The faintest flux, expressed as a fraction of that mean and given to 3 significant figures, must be 0.945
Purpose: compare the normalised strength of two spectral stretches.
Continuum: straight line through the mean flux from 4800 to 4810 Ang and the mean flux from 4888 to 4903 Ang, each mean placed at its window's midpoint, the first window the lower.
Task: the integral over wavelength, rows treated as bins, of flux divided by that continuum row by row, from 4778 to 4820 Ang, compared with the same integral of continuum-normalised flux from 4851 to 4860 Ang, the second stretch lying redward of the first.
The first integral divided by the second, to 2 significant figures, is 5.3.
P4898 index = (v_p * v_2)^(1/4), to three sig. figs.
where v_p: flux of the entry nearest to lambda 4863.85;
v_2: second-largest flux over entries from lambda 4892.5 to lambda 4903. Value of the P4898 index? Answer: 3.81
